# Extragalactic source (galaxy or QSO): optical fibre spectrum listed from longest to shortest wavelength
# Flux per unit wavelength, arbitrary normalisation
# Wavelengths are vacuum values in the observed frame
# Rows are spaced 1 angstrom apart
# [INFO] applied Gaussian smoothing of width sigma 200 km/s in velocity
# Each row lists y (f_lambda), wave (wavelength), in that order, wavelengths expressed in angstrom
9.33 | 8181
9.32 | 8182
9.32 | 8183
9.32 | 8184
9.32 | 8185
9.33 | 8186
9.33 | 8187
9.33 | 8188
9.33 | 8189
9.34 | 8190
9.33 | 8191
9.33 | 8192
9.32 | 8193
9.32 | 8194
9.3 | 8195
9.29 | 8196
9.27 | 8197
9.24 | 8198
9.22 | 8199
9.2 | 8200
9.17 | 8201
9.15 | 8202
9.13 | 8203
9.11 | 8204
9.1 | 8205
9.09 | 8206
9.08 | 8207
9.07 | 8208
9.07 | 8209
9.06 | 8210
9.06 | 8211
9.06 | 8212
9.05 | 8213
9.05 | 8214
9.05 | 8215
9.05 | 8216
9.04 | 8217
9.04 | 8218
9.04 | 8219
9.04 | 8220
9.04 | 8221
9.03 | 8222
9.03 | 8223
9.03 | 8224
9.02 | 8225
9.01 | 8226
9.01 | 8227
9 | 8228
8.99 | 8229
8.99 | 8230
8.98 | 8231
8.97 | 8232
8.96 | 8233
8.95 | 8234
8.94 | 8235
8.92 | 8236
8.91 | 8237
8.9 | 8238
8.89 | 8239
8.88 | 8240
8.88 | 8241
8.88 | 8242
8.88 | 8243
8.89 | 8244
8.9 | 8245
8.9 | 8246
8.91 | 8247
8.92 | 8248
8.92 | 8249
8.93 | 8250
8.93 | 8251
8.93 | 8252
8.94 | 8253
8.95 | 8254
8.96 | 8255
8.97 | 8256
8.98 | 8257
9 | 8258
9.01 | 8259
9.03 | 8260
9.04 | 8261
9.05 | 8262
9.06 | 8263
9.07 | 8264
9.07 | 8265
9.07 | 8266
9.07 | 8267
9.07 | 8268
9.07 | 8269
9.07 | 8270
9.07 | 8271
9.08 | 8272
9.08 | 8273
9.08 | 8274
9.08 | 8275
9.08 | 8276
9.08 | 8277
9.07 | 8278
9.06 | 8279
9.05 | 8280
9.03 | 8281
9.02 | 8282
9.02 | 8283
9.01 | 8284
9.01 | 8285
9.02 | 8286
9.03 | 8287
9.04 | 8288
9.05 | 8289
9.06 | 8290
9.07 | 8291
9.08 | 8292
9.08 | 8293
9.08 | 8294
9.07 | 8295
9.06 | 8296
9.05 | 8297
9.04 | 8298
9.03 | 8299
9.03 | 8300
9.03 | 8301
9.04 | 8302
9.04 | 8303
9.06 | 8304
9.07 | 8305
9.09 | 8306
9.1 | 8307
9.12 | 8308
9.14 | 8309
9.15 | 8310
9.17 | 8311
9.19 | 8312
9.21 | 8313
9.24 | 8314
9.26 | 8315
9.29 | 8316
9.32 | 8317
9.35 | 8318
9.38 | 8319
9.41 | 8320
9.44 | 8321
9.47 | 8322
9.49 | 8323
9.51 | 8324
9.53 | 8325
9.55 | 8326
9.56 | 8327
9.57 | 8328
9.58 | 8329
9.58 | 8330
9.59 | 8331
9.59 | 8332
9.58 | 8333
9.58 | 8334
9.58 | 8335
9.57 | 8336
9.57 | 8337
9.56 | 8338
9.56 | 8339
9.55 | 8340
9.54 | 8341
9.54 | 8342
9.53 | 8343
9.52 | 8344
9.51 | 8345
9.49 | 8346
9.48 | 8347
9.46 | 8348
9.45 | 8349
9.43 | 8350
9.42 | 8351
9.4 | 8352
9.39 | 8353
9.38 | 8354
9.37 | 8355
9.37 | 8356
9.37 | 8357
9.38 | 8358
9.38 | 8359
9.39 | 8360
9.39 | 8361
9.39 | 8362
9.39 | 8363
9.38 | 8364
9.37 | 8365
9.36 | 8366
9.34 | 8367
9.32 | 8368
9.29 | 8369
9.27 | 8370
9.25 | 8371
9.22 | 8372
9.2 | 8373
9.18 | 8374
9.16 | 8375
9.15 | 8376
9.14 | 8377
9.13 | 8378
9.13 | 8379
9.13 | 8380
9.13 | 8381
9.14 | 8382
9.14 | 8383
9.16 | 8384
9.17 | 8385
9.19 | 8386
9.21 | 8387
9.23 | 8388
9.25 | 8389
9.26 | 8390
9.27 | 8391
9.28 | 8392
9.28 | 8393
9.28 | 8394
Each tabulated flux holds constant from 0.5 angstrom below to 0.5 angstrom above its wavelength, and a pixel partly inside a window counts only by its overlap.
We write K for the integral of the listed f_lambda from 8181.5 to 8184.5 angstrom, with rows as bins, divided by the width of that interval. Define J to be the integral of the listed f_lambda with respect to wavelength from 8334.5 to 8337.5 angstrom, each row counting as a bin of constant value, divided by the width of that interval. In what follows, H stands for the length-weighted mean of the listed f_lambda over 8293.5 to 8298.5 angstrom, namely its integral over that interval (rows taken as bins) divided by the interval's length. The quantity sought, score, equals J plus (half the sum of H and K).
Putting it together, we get 18.8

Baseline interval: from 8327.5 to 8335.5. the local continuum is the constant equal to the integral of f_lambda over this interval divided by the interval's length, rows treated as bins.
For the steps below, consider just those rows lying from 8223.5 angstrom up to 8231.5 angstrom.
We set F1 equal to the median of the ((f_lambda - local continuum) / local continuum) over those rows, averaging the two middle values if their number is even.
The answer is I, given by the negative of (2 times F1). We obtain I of 0.120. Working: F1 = -0.060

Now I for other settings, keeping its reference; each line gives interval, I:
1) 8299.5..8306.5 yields 0.113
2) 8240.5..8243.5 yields 0.146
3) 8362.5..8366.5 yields 0.043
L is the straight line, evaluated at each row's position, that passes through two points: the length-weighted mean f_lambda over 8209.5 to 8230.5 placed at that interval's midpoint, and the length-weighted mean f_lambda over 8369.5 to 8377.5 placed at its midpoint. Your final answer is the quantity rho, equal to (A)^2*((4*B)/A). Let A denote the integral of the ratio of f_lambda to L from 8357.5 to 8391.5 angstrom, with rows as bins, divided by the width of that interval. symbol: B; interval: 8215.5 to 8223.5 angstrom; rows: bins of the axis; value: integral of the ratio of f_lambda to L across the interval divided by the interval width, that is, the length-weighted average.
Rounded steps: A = 1.006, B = 1.00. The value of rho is 4.03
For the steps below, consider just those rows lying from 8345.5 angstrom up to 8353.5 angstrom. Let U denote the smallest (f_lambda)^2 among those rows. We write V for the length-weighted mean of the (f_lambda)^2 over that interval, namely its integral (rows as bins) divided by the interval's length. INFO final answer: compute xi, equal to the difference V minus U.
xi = 0.9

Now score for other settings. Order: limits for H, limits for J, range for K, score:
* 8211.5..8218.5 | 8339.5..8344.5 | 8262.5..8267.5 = 18.6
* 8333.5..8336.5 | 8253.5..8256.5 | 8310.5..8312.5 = 18.3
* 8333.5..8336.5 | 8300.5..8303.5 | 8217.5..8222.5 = 18.3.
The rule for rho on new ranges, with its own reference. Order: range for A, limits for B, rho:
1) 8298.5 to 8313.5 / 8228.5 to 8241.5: 3.94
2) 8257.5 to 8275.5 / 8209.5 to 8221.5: 4.00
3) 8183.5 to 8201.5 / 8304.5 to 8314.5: 4.14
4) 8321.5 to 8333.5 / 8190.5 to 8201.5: 4.30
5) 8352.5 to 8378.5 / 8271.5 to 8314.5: 4.04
